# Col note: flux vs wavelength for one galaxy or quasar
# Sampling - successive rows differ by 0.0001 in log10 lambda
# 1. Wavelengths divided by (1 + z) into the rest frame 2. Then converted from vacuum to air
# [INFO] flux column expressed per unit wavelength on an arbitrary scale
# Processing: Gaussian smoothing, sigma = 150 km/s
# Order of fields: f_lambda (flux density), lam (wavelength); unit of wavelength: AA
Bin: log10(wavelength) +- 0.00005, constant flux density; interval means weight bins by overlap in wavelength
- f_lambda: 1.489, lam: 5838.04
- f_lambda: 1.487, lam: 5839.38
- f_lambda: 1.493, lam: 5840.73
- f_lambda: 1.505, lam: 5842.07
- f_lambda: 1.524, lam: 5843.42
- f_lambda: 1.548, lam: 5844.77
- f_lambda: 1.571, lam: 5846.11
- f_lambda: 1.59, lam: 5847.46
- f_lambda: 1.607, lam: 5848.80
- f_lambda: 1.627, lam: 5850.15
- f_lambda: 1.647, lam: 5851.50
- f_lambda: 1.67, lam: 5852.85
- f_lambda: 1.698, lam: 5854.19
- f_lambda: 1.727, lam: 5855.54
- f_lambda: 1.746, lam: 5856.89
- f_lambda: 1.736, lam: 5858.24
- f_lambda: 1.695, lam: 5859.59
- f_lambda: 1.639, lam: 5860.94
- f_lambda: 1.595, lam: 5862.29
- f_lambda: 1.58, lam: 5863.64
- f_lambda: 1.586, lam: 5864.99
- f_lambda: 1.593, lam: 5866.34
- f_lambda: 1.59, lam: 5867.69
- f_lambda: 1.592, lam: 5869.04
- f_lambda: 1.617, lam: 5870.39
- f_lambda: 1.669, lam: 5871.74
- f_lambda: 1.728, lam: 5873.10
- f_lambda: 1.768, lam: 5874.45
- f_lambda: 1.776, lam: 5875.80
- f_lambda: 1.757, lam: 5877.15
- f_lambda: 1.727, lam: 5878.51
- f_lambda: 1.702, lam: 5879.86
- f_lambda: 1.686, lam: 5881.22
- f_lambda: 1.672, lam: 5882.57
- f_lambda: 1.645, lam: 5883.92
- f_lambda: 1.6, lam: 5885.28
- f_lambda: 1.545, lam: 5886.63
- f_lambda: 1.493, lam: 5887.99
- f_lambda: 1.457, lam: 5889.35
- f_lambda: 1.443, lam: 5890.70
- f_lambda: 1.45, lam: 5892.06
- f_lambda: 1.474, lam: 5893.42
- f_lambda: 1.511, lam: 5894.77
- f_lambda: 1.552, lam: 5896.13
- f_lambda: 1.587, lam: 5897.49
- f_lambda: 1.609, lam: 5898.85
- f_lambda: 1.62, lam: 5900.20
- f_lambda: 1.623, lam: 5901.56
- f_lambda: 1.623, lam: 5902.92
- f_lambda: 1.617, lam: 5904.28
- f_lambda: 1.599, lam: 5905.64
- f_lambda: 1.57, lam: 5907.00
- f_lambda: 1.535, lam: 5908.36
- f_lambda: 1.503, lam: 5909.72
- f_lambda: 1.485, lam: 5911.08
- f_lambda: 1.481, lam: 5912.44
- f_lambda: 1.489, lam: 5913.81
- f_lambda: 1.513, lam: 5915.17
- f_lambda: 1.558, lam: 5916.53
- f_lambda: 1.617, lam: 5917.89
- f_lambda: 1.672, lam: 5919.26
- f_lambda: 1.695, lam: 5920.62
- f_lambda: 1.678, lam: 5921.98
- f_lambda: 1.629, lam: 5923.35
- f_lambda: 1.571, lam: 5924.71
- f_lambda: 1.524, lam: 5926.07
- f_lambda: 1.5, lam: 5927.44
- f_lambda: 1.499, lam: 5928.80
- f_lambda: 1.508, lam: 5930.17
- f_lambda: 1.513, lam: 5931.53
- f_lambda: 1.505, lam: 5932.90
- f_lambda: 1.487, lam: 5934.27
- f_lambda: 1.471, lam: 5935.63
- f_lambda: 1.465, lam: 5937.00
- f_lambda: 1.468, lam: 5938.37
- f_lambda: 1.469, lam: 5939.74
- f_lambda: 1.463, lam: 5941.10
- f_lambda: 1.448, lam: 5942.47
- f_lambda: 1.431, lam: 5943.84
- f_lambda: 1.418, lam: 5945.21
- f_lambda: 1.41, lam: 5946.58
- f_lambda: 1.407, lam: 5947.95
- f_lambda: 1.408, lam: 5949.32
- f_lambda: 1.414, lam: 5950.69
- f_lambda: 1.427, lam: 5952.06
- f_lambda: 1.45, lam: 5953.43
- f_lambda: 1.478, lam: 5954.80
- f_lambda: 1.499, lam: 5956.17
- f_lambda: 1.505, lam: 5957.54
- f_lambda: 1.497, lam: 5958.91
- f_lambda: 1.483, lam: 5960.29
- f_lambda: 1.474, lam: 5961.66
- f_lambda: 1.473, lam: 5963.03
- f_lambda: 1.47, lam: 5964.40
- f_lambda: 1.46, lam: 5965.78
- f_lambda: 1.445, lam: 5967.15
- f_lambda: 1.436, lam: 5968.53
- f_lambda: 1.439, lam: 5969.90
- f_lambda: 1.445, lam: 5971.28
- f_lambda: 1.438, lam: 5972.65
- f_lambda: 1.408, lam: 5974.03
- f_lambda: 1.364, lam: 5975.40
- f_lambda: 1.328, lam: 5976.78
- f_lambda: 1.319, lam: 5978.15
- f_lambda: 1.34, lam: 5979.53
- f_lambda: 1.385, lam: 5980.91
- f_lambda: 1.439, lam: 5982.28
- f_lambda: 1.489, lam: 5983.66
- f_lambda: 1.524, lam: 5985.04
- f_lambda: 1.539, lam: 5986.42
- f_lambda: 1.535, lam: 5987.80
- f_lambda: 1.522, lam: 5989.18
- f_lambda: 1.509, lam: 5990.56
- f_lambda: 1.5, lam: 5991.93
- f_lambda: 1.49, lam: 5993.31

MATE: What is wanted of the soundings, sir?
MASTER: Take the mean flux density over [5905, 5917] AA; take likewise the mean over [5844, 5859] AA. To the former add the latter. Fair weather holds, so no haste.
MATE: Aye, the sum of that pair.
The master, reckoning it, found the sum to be 3.18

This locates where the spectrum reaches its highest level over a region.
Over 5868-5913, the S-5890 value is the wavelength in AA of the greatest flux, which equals 5875.80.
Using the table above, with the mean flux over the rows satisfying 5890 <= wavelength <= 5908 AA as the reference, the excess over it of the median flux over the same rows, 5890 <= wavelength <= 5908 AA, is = 0.027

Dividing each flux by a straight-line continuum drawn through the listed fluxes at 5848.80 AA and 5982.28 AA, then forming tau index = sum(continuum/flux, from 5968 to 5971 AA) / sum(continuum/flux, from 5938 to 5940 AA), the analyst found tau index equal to 1.00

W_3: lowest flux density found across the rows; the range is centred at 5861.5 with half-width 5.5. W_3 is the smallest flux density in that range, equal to 1.58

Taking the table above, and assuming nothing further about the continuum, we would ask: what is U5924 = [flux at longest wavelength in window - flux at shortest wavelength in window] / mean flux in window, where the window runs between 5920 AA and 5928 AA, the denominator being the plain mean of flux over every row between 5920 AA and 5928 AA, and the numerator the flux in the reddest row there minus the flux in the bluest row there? -0.12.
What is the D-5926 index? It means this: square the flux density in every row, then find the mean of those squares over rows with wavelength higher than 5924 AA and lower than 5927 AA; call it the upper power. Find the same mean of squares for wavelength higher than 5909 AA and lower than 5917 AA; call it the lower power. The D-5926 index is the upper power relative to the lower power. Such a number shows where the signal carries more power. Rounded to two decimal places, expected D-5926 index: 1.06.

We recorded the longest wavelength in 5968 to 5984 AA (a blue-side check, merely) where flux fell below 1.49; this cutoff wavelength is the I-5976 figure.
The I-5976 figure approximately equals 5983.66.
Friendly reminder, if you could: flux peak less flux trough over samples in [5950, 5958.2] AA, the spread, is 0.091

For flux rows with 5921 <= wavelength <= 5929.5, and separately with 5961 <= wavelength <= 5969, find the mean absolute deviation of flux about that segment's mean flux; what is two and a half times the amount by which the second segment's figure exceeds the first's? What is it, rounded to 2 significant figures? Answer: -0.12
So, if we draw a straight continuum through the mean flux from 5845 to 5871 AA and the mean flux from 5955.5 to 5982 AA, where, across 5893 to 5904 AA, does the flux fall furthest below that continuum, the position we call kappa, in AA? 5893.42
